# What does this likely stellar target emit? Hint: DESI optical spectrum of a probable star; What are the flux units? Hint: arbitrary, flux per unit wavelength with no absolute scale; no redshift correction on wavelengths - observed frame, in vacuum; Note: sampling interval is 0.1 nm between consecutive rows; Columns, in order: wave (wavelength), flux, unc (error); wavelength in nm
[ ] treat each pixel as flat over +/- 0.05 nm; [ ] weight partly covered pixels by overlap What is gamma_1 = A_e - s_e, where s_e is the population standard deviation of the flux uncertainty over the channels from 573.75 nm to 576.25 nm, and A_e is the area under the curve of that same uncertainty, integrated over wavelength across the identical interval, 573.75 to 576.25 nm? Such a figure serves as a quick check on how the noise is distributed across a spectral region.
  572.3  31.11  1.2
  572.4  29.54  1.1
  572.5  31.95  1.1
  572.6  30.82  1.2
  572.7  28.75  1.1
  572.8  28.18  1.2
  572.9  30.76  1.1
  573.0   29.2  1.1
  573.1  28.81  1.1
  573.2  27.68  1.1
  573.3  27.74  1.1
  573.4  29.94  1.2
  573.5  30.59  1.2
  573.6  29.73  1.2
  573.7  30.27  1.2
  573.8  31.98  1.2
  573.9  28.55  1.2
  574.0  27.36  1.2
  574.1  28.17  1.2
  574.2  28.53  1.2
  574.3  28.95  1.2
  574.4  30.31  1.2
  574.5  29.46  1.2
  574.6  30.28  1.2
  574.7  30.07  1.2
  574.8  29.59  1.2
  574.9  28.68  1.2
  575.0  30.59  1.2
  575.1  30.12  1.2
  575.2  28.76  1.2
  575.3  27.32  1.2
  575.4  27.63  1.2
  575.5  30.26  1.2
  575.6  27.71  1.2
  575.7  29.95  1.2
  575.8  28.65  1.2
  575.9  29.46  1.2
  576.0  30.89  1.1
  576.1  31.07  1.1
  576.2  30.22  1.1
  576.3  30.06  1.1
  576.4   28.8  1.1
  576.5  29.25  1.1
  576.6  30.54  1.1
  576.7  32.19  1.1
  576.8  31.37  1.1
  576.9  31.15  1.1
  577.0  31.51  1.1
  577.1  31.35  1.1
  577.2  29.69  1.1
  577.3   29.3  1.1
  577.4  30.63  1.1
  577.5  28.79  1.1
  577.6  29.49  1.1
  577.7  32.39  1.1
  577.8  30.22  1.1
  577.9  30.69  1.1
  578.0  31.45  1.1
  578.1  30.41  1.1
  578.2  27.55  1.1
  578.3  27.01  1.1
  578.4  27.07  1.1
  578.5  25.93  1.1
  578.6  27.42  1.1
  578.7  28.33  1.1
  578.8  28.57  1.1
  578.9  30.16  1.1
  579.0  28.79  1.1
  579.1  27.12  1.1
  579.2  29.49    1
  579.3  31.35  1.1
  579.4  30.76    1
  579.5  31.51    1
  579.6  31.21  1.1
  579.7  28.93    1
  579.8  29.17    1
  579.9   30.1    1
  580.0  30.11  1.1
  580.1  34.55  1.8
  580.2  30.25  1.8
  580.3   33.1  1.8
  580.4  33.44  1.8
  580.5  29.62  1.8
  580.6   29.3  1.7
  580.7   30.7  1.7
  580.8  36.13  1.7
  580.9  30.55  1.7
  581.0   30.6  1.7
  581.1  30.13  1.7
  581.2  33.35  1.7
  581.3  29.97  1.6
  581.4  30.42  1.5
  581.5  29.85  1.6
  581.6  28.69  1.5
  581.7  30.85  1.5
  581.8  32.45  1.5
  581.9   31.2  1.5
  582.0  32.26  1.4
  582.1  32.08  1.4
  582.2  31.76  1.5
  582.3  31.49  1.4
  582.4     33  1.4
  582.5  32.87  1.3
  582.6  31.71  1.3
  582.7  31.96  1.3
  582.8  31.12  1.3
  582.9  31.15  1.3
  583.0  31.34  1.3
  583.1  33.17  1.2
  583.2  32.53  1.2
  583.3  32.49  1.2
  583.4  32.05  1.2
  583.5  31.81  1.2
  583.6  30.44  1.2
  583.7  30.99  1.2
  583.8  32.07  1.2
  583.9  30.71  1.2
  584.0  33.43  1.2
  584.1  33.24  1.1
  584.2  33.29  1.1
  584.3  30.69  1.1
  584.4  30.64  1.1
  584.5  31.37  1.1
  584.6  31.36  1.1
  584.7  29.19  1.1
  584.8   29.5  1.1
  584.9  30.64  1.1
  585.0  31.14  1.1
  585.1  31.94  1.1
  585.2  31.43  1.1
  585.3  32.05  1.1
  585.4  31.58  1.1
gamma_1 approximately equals 2.9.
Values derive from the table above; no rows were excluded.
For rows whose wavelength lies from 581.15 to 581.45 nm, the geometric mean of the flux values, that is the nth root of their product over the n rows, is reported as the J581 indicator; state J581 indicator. 31.2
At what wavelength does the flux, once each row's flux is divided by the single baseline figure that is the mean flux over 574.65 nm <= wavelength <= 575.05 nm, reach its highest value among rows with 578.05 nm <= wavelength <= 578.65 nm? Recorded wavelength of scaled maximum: 578.1 nm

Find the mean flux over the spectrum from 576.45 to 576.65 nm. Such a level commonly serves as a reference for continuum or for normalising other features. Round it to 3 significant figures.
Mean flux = 29.9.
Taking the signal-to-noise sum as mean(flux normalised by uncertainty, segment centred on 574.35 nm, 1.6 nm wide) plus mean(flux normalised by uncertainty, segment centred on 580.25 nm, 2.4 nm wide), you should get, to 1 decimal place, 47.4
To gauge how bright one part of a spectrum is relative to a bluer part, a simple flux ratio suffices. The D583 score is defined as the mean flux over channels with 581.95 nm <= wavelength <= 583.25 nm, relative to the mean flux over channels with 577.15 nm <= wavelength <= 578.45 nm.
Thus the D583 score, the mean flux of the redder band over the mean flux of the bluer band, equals 1.08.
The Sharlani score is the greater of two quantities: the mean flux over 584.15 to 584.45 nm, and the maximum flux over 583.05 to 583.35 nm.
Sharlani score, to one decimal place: 33.2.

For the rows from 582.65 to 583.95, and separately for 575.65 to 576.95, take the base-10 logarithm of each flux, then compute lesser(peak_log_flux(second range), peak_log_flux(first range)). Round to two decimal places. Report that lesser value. 1.51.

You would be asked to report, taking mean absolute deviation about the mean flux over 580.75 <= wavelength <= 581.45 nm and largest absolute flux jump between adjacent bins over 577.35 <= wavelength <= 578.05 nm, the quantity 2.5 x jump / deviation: 4.0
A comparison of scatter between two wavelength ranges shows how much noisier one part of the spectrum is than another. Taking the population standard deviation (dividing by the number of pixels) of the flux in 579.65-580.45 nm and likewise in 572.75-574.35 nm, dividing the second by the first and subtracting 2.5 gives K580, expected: -1.9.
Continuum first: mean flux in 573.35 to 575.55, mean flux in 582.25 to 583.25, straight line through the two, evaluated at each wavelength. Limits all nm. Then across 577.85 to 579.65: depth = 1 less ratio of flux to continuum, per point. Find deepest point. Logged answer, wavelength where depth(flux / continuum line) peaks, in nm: 578.5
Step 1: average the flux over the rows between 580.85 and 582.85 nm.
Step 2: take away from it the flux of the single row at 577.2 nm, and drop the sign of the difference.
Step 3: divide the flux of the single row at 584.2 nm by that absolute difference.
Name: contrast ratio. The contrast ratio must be 20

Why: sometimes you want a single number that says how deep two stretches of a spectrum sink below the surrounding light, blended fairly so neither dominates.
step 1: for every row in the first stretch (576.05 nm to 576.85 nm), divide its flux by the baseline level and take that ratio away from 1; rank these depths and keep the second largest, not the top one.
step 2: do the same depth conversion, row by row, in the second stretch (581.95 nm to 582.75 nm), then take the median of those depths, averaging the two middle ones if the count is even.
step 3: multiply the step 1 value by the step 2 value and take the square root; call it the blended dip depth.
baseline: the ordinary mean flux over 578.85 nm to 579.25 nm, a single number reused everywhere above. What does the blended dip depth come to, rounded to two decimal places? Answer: 0.04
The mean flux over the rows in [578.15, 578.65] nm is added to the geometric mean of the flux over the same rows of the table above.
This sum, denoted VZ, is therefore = 54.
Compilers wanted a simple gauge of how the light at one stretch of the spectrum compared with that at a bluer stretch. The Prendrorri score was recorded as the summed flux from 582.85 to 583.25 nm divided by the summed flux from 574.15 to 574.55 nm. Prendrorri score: 1.09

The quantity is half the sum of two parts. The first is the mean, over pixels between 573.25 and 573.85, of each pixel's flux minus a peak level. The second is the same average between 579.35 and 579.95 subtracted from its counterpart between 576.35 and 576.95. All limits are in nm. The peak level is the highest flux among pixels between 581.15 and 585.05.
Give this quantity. -1.6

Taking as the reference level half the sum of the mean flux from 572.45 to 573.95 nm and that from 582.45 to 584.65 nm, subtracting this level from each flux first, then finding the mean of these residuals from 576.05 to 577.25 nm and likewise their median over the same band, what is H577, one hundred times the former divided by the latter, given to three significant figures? -276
